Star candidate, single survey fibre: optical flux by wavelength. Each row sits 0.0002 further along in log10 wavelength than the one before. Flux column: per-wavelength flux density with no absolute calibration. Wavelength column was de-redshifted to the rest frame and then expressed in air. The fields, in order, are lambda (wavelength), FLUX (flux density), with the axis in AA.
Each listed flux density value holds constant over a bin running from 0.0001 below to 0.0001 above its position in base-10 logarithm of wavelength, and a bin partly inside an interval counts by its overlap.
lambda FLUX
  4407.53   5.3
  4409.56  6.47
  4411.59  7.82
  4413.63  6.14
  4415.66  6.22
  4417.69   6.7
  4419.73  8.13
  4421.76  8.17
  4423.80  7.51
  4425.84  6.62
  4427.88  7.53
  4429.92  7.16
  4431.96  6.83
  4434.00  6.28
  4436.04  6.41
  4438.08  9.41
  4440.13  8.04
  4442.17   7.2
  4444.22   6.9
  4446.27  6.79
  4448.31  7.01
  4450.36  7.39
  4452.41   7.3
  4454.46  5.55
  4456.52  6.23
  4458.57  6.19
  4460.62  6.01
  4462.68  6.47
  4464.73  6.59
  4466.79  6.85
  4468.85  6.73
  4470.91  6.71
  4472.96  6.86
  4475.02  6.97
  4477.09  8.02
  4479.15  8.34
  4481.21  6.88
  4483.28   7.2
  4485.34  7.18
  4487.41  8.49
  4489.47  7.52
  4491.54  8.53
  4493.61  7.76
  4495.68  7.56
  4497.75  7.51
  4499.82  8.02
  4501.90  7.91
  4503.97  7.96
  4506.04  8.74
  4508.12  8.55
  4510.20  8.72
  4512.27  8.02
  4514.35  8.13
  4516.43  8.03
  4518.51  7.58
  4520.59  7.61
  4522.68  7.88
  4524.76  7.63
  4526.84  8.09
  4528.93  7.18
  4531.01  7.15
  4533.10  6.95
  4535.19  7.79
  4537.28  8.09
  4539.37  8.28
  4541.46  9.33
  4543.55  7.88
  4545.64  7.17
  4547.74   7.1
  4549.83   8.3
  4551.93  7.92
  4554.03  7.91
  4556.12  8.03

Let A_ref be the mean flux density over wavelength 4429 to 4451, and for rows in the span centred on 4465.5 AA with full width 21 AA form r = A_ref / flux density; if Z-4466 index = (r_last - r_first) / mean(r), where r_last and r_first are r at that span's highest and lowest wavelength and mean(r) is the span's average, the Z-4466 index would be -0.11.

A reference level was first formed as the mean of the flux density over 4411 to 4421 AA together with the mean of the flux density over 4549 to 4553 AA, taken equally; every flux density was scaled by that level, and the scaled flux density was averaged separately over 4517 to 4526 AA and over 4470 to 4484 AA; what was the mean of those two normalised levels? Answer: 0.99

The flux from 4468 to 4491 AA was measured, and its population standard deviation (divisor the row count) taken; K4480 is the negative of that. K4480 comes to -0.62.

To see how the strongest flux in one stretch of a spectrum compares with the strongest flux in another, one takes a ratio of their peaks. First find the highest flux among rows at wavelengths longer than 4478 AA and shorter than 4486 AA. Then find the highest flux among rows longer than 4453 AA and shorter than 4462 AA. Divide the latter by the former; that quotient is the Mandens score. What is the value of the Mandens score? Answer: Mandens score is 0.75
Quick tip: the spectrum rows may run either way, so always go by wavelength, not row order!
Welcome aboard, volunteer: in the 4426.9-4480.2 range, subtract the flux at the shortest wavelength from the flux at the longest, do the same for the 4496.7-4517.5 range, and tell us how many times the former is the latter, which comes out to 1.6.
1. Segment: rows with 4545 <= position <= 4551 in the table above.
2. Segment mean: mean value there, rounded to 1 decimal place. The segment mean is 7.5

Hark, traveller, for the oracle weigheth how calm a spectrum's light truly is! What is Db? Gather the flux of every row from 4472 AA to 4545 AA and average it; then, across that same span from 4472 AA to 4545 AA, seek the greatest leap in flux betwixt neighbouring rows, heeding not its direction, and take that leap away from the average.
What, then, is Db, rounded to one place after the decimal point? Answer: 6.4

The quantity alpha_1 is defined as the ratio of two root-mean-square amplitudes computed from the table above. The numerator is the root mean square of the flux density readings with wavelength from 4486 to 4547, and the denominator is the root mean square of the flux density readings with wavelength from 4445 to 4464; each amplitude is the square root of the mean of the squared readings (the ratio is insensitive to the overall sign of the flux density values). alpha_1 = 1.21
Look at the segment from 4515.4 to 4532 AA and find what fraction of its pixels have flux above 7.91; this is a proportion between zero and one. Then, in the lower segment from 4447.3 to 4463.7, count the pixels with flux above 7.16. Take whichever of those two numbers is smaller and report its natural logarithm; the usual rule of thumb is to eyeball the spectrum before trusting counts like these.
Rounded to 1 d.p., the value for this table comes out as -1.4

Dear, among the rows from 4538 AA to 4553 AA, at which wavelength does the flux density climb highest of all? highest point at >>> 4541.46 AA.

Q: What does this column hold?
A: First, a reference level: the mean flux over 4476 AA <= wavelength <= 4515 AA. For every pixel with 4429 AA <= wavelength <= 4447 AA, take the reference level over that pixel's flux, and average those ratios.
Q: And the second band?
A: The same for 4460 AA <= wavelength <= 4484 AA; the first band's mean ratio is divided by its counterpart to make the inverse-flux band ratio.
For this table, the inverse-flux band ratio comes 0.97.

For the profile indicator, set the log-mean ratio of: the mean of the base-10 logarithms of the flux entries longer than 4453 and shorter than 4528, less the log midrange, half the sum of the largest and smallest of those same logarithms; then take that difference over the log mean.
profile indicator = 0.032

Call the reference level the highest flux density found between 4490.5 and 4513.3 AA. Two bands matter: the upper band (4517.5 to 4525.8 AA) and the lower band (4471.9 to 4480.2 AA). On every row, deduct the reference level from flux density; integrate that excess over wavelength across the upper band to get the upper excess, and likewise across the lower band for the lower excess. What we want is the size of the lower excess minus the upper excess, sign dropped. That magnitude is 1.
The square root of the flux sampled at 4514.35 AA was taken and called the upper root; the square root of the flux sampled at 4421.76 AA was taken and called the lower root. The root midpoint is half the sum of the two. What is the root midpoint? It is 2.85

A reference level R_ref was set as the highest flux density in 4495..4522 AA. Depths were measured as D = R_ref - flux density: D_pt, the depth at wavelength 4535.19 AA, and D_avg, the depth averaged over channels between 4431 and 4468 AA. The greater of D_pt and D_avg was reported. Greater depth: 1.88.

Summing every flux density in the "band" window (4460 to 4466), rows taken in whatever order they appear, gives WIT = 19.1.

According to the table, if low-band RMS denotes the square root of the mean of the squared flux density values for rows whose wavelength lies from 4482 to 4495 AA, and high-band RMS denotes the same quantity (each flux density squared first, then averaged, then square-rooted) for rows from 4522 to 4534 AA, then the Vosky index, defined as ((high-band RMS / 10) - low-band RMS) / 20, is -0.353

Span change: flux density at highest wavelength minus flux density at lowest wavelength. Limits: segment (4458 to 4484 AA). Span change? 1.0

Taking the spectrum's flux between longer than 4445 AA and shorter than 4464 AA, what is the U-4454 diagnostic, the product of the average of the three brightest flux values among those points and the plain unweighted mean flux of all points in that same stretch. 47.4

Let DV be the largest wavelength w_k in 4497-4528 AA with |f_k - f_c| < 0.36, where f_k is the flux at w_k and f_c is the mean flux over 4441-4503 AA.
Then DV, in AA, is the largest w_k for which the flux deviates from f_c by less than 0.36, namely 4497.75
